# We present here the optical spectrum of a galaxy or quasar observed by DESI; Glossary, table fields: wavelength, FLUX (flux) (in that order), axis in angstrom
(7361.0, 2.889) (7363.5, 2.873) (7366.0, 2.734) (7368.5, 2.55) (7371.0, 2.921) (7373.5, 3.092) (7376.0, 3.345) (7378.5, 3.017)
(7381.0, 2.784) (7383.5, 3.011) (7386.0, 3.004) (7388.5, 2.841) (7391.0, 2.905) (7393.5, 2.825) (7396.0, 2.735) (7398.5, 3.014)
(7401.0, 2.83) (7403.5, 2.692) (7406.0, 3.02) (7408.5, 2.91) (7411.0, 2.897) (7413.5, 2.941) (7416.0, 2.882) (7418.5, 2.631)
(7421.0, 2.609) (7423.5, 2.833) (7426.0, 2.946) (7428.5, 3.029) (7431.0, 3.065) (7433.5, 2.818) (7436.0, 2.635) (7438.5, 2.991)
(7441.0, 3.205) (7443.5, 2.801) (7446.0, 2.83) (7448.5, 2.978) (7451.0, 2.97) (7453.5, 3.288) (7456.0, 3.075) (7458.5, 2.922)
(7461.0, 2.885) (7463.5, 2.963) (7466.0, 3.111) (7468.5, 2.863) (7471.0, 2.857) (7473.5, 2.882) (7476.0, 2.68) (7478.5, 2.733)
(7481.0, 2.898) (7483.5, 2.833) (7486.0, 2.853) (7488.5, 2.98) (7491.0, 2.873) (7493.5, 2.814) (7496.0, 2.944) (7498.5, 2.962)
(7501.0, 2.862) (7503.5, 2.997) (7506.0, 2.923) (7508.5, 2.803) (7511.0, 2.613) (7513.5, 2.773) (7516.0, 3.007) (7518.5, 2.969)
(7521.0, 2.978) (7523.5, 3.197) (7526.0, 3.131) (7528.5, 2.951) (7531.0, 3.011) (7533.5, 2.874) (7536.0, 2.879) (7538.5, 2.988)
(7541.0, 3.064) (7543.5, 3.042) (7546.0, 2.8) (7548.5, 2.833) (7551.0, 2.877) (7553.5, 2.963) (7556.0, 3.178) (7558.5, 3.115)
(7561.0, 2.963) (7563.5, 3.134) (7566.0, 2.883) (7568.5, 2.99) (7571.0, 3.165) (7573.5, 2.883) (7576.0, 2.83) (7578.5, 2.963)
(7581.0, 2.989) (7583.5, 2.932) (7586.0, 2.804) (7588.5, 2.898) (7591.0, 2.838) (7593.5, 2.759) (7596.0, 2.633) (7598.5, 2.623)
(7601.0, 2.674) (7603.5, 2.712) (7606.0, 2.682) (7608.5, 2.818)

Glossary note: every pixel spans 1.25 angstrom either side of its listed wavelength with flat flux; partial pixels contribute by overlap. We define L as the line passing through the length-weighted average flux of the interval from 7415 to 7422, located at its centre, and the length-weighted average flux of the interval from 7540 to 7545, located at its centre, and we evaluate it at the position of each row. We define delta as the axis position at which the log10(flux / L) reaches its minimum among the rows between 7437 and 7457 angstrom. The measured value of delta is 7443.5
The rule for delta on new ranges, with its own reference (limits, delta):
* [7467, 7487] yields 7476.0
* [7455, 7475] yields 7471.0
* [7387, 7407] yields 7403.5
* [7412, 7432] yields 7421.0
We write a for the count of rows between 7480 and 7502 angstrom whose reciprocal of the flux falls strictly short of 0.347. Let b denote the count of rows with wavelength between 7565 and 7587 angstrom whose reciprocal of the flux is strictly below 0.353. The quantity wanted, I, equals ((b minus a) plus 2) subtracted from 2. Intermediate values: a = 4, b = 7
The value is -3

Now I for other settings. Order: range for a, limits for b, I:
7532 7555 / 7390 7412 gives -1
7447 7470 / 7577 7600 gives 3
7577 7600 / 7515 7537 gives -5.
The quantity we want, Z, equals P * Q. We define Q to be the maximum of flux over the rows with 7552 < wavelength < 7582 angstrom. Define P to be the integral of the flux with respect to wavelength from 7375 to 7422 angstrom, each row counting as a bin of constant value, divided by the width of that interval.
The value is 9.18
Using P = 2.888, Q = 3.178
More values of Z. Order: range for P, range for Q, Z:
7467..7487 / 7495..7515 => 8.48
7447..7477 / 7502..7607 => 9.45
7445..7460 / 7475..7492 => 8.97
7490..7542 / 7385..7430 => 8.89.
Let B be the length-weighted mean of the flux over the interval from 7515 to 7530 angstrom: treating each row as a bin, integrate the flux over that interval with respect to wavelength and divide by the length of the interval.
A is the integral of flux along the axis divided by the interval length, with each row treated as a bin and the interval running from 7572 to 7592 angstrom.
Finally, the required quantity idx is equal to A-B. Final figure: -0.14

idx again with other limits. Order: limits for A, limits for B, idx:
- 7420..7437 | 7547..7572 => -0.15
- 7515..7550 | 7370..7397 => 0.02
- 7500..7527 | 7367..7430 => 0.04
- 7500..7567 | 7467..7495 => 0.11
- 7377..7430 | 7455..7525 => -0.02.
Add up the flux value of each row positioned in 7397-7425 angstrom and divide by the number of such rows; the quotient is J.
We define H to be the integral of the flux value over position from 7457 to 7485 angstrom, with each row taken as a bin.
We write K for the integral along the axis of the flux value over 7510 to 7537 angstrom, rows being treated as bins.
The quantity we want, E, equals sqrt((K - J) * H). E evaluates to 78.6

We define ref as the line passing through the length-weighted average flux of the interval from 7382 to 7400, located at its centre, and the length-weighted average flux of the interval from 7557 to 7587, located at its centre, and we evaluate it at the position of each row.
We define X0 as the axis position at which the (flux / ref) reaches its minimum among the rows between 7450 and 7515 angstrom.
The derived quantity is 7511.0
